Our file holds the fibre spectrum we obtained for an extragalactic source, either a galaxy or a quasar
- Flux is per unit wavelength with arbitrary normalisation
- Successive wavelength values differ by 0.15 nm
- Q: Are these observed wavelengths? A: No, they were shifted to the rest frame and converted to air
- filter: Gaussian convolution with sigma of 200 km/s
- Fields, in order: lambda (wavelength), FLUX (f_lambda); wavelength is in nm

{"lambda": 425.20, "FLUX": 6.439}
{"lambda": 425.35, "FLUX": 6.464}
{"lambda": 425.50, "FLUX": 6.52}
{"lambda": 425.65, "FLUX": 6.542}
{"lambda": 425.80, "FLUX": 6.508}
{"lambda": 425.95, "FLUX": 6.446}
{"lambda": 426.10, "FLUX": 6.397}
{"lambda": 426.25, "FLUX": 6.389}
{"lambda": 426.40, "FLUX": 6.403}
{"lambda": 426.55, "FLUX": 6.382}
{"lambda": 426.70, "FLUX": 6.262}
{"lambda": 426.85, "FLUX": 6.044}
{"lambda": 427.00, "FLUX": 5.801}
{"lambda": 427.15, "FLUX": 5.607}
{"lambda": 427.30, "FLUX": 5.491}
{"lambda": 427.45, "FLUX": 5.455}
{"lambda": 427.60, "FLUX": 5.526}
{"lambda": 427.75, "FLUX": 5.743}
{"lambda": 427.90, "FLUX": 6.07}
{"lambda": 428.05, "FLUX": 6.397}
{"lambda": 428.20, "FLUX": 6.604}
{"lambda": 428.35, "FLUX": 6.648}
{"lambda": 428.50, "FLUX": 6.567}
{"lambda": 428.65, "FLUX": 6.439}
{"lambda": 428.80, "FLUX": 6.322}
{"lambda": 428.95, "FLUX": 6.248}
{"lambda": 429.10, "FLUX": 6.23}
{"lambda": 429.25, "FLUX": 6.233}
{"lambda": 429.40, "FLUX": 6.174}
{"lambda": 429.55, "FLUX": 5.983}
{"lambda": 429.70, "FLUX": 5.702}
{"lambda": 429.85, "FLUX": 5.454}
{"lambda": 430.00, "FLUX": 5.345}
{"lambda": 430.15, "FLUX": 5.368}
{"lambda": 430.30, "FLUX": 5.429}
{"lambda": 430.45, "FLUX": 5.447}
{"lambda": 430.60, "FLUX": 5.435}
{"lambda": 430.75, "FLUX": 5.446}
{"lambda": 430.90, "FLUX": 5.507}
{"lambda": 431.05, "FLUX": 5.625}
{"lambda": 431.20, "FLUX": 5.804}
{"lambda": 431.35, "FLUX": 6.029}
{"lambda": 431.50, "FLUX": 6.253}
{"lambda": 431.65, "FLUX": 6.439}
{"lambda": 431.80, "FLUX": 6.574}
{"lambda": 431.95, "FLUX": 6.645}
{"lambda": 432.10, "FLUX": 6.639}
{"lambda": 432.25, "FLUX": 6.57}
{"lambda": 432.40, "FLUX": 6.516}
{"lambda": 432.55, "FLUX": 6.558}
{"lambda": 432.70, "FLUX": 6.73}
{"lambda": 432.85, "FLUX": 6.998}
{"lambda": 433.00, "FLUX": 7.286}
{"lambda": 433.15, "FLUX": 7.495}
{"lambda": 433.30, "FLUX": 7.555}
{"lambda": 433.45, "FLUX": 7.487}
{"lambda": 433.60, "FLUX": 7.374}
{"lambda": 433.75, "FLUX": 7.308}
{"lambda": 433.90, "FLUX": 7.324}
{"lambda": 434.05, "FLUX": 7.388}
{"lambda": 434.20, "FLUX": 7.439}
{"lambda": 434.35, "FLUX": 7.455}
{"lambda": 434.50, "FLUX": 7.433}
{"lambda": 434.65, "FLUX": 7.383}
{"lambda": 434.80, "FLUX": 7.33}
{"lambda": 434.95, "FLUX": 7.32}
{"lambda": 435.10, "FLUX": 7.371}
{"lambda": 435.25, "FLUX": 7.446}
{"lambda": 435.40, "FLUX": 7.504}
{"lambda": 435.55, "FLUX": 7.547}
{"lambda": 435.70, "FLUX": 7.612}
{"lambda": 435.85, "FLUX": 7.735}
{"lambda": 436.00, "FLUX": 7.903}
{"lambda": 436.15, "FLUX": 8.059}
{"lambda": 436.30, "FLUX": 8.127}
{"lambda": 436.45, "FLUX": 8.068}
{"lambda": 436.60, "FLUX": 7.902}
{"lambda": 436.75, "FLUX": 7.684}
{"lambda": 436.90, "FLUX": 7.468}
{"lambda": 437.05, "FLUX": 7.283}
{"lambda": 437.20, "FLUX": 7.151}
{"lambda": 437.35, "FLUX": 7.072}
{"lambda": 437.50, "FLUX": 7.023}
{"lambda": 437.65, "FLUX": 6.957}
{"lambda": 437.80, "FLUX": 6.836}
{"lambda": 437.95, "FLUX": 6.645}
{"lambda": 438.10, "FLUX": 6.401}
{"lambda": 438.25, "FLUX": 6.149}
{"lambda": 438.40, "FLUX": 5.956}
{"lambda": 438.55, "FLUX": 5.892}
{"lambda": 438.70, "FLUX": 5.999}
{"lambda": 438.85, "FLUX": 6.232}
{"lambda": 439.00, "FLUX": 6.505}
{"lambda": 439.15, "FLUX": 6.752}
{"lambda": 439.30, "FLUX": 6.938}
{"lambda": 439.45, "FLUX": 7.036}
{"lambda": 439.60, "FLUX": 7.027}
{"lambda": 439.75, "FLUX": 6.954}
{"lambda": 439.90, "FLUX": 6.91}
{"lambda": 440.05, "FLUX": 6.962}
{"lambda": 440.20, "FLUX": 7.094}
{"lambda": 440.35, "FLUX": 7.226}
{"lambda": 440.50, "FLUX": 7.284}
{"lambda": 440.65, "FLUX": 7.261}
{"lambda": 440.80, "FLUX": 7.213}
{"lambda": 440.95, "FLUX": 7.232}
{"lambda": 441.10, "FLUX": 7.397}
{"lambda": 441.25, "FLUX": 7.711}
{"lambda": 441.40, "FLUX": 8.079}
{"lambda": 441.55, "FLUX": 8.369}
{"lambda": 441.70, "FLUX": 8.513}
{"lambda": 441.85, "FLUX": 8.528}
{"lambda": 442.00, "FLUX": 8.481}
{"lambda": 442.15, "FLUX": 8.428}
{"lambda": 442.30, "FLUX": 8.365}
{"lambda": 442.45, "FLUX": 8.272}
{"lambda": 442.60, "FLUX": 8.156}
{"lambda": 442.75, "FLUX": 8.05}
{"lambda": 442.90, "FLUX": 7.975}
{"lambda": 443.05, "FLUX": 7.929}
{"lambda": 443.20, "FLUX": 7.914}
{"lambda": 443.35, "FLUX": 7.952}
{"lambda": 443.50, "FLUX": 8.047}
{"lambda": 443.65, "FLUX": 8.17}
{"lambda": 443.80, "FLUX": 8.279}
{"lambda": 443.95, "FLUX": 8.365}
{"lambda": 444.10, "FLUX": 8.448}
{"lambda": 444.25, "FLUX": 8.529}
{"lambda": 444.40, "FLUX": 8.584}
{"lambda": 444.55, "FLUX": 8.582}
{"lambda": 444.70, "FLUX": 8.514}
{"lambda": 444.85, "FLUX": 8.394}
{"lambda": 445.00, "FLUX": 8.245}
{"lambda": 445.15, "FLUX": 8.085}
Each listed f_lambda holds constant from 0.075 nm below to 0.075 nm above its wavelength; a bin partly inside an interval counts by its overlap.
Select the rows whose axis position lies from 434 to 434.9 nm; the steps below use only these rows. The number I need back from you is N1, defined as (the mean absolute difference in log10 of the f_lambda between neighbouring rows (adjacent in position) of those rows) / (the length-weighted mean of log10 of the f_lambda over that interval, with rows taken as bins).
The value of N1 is 0.003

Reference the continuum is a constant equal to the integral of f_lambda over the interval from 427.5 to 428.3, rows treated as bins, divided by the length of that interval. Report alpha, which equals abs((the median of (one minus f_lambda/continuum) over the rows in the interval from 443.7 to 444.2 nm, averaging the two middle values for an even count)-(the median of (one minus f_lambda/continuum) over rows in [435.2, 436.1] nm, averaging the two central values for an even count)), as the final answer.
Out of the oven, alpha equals 0.13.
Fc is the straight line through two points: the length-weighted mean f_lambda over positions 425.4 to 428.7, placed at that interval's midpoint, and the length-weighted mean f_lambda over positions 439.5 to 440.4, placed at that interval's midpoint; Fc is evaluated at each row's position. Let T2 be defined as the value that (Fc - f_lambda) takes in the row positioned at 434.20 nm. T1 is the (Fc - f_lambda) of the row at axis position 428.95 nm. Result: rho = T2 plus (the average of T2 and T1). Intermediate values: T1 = 0.1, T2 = -0.8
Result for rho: -1.1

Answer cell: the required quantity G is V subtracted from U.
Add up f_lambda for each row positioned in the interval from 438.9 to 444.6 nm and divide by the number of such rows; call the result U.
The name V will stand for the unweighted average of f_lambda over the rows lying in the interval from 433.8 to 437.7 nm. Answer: 0.3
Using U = 7.8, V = 7.50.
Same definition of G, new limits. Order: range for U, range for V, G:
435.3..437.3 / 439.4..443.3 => 0.0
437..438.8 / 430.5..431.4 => 1.0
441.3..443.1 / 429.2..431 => 2.6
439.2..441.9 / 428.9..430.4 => 1.6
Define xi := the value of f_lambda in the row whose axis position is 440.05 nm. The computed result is 6.962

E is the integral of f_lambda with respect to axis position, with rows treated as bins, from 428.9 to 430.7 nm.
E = 10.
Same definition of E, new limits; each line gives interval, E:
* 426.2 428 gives 11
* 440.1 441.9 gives 14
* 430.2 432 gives 11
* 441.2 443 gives 15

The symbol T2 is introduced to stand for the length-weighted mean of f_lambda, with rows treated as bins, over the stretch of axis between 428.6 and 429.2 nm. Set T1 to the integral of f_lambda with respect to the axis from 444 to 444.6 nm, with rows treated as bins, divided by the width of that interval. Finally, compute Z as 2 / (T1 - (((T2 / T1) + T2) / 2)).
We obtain 0.4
